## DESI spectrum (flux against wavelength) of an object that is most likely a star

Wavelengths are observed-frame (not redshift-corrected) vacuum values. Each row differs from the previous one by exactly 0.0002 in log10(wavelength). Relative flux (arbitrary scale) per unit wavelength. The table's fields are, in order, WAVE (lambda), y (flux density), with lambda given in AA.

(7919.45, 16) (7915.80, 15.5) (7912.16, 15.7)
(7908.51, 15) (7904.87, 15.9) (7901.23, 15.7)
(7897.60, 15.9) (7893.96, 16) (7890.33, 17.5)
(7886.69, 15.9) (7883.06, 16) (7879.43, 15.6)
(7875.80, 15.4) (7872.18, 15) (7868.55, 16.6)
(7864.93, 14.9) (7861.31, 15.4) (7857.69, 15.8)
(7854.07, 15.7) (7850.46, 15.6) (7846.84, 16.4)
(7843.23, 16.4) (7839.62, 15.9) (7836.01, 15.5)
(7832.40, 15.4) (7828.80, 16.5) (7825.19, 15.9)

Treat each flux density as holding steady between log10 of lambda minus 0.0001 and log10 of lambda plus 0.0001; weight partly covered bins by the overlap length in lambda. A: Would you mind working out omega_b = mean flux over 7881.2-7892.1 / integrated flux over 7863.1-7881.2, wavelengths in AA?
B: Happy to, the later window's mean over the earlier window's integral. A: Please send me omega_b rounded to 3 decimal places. 0.059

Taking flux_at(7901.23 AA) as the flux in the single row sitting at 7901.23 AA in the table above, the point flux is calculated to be 15.7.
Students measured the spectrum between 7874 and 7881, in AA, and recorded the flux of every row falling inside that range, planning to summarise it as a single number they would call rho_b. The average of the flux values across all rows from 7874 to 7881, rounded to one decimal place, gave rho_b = 15.5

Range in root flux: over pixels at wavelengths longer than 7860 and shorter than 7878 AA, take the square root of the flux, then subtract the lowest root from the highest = 0.214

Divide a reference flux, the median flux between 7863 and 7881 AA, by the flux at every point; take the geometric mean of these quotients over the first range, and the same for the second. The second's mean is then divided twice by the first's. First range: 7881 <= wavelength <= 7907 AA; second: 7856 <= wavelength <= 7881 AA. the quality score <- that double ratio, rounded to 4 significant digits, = 1.087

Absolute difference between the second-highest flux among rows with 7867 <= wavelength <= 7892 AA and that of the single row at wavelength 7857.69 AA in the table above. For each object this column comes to 0.8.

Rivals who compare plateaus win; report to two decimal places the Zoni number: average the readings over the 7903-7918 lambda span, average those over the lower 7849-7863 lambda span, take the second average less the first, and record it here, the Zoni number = 0.10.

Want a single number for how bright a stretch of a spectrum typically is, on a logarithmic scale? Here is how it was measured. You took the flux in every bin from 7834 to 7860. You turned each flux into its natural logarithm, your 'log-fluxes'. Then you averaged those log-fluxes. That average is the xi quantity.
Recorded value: 2.77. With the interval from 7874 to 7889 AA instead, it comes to 2.76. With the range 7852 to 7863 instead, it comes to 2.75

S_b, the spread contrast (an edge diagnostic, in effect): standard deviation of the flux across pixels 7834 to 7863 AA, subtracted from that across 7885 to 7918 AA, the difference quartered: 0.07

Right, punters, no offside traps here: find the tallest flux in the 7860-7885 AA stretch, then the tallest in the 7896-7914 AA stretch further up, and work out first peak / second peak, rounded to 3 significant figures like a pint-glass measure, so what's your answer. 1.04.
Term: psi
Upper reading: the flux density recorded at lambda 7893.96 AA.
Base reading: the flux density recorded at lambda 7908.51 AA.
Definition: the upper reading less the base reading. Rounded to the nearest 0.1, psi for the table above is 1.0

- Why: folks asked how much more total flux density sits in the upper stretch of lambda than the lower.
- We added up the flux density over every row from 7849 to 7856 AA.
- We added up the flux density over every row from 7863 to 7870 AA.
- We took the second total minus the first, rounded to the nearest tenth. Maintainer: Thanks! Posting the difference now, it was 0.2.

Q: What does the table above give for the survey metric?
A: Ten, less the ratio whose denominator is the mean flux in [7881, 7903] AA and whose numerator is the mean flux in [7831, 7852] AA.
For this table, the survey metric 9.02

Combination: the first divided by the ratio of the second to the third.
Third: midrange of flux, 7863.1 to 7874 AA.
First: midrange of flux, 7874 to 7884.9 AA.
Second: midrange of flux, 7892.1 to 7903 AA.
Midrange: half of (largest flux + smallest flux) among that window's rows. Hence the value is 15.6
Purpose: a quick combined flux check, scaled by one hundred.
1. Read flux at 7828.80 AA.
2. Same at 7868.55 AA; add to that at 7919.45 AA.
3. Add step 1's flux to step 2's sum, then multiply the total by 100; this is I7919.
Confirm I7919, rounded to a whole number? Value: 4910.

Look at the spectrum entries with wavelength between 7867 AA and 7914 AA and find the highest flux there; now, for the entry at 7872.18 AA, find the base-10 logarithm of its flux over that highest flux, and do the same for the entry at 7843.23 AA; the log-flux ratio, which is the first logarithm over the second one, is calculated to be 2.4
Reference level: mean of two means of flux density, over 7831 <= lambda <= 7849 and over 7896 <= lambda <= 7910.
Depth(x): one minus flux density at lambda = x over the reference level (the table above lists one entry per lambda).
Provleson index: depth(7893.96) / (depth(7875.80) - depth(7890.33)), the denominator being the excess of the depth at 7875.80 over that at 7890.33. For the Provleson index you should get -0.1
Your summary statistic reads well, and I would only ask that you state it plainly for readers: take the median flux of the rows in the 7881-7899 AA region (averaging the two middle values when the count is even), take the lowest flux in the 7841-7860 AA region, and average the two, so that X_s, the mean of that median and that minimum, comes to 15.8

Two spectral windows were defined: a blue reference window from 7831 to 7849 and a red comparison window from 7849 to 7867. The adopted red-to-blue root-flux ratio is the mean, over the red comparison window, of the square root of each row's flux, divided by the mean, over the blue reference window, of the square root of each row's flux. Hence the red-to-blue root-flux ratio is 0.99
